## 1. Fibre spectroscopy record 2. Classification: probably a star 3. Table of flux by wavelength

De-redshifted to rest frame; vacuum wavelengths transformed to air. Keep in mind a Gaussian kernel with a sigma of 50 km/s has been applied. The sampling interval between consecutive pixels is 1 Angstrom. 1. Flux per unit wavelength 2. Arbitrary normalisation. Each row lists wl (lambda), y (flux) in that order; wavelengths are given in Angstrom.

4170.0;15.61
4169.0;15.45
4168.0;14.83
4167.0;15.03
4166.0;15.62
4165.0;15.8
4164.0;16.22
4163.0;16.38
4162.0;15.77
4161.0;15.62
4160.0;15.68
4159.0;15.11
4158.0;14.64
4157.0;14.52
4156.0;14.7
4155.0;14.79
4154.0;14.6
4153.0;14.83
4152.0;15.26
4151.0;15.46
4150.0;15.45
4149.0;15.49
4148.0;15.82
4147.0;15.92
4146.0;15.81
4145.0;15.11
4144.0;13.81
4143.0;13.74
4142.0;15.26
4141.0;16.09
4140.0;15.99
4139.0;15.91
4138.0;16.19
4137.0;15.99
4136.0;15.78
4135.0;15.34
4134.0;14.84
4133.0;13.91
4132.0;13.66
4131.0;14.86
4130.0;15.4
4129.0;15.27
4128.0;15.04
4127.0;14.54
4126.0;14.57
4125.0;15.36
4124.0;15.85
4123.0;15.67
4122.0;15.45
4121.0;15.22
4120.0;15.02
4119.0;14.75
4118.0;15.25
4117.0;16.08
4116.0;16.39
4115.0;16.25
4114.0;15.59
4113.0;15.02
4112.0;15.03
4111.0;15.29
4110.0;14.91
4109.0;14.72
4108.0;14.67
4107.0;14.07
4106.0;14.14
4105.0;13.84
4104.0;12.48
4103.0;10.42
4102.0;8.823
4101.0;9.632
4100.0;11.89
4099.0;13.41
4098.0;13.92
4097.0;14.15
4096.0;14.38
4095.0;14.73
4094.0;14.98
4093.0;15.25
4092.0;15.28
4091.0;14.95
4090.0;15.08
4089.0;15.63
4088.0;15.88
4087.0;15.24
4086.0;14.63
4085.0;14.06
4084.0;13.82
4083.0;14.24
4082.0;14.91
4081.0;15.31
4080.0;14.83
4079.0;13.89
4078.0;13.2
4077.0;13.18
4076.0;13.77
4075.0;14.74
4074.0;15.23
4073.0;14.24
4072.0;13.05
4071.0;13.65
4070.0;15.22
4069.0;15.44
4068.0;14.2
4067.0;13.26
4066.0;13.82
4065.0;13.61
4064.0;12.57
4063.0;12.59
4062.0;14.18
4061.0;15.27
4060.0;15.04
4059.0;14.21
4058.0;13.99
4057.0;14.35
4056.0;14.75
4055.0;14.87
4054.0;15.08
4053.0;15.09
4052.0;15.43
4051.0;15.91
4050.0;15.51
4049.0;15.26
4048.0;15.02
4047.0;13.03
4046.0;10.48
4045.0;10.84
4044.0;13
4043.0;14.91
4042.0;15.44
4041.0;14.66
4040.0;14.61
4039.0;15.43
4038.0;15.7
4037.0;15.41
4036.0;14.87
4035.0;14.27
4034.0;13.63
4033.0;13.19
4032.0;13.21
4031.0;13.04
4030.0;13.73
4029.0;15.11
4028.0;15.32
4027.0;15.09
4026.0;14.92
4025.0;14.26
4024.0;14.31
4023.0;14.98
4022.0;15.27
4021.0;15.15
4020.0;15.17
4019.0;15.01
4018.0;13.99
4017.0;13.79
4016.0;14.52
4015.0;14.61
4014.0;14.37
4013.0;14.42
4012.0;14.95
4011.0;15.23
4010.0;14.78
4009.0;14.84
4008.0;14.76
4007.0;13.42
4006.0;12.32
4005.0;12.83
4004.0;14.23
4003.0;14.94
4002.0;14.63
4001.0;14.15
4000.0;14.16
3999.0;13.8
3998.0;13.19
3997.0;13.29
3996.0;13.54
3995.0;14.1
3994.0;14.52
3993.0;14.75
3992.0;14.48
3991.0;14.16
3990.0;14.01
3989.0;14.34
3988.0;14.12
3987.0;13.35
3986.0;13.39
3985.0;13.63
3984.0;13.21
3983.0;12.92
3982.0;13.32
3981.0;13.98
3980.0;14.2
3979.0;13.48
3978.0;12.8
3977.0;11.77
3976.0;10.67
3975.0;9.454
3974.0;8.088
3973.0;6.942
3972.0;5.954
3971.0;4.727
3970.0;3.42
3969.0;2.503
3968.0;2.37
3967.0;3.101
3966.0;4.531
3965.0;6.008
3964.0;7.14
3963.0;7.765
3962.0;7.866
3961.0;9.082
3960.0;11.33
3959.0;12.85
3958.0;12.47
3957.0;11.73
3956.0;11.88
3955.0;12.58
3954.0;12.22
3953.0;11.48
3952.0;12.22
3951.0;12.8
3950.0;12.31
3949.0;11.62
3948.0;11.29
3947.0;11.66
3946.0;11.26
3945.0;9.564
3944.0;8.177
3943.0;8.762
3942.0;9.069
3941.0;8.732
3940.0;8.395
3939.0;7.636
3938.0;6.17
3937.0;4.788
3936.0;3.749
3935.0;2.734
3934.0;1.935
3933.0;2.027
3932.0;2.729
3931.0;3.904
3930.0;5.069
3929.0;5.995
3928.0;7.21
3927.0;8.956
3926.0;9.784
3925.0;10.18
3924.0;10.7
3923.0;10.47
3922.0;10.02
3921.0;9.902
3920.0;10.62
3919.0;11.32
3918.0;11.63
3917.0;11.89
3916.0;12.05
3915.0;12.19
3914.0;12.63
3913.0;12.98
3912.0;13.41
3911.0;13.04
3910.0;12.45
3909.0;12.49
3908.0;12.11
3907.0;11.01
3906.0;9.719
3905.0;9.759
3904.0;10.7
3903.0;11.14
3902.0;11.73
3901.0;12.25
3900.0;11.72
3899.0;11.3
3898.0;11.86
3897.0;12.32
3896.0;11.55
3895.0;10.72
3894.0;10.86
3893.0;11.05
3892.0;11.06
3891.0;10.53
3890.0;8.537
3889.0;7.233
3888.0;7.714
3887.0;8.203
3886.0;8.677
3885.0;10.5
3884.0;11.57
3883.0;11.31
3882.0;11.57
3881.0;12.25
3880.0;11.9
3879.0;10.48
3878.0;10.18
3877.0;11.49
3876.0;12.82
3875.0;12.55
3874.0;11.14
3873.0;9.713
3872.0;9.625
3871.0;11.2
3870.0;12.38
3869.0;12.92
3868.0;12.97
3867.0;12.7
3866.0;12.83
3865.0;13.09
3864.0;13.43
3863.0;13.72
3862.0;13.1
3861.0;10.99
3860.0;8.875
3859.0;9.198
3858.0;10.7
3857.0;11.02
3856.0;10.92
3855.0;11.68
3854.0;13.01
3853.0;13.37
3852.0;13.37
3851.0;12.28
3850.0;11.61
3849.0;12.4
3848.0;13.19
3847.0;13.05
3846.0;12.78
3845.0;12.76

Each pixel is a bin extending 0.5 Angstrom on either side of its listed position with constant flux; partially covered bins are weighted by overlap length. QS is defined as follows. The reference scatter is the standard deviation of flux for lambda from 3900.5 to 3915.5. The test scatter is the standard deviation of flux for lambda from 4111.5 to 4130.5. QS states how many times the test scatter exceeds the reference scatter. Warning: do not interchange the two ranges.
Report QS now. 0.5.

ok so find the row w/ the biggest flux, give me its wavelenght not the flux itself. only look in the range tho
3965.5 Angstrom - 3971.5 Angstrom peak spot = 3971.0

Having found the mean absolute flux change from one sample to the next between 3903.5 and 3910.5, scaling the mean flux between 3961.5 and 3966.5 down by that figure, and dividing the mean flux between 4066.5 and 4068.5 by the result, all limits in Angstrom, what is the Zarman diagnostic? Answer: 1.3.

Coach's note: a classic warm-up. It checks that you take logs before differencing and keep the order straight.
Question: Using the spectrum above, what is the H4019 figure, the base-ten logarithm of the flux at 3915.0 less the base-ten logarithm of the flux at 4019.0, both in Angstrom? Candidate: -0.090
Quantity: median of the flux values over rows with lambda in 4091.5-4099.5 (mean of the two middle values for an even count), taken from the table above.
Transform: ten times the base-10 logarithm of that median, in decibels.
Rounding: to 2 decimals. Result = 11.63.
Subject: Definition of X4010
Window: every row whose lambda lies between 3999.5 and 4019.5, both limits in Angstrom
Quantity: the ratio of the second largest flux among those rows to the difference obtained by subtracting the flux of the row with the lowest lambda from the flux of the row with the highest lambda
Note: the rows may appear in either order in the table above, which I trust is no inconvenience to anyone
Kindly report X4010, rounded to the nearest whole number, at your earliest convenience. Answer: 18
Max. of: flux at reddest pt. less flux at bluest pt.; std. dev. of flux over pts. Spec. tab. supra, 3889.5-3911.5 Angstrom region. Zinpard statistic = 4.5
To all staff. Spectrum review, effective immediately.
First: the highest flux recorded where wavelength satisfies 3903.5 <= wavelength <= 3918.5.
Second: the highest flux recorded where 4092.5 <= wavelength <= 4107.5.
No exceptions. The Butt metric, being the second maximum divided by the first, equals 1.14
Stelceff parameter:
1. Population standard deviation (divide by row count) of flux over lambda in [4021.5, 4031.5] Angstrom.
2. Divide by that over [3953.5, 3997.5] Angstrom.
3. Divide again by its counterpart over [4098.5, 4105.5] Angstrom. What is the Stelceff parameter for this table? 0.1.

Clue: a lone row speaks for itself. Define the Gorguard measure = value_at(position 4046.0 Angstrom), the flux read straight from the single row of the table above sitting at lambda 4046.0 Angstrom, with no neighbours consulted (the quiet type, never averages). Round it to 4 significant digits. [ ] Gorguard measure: 10.48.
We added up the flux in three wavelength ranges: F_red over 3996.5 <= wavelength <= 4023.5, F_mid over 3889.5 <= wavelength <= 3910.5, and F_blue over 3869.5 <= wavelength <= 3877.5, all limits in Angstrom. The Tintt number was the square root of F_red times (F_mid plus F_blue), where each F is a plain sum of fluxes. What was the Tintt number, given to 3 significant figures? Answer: 355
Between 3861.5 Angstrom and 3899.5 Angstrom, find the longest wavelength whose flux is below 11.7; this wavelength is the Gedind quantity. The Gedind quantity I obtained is 3899.0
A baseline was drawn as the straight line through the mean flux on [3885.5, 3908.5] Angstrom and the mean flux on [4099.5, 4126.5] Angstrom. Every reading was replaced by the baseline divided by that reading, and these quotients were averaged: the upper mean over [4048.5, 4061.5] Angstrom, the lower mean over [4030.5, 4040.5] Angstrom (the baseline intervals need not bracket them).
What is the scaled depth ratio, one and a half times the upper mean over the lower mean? 1.47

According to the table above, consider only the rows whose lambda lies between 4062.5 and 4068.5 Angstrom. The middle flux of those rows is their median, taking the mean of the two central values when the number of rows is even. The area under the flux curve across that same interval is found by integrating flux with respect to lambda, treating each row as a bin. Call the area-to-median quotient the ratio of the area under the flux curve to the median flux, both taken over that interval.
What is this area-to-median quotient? 6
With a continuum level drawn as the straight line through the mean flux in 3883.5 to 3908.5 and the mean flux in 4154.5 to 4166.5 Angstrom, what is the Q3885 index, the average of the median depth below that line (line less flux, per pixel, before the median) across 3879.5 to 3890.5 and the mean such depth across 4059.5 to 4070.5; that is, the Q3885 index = -0.3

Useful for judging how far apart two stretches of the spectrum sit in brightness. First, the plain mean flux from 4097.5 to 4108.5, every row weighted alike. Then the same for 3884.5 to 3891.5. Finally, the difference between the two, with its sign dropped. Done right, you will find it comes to 4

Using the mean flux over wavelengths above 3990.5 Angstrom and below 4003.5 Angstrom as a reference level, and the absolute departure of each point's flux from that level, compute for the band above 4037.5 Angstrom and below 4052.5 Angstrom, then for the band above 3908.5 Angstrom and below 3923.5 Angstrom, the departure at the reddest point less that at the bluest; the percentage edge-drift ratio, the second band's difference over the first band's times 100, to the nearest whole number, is -748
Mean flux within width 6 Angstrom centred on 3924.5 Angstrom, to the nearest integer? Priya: 10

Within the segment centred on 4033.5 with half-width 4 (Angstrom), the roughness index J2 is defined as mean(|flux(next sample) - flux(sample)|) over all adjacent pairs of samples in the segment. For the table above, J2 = 0.44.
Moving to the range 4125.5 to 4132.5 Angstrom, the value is 0.44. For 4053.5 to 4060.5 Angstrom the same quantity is 0.36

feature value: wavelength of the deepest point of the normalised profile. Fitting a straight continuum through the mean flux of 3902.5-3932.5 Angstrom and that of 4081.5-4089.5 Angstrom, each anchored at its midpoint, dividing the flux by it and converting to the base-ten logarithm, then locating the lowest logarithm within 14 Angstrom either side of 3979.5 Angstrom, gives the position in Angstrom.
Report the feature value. 3968.0 Angstrom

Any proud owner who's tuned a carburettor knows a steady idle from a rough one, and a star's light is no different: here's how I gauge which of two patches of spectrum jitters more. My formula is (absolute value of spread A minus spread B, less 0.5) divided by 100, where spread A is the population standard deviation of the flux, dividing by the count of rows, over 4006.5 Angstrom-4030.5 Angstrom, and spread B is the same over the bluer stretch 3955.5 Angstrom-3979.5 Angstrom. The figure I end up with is 0.025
